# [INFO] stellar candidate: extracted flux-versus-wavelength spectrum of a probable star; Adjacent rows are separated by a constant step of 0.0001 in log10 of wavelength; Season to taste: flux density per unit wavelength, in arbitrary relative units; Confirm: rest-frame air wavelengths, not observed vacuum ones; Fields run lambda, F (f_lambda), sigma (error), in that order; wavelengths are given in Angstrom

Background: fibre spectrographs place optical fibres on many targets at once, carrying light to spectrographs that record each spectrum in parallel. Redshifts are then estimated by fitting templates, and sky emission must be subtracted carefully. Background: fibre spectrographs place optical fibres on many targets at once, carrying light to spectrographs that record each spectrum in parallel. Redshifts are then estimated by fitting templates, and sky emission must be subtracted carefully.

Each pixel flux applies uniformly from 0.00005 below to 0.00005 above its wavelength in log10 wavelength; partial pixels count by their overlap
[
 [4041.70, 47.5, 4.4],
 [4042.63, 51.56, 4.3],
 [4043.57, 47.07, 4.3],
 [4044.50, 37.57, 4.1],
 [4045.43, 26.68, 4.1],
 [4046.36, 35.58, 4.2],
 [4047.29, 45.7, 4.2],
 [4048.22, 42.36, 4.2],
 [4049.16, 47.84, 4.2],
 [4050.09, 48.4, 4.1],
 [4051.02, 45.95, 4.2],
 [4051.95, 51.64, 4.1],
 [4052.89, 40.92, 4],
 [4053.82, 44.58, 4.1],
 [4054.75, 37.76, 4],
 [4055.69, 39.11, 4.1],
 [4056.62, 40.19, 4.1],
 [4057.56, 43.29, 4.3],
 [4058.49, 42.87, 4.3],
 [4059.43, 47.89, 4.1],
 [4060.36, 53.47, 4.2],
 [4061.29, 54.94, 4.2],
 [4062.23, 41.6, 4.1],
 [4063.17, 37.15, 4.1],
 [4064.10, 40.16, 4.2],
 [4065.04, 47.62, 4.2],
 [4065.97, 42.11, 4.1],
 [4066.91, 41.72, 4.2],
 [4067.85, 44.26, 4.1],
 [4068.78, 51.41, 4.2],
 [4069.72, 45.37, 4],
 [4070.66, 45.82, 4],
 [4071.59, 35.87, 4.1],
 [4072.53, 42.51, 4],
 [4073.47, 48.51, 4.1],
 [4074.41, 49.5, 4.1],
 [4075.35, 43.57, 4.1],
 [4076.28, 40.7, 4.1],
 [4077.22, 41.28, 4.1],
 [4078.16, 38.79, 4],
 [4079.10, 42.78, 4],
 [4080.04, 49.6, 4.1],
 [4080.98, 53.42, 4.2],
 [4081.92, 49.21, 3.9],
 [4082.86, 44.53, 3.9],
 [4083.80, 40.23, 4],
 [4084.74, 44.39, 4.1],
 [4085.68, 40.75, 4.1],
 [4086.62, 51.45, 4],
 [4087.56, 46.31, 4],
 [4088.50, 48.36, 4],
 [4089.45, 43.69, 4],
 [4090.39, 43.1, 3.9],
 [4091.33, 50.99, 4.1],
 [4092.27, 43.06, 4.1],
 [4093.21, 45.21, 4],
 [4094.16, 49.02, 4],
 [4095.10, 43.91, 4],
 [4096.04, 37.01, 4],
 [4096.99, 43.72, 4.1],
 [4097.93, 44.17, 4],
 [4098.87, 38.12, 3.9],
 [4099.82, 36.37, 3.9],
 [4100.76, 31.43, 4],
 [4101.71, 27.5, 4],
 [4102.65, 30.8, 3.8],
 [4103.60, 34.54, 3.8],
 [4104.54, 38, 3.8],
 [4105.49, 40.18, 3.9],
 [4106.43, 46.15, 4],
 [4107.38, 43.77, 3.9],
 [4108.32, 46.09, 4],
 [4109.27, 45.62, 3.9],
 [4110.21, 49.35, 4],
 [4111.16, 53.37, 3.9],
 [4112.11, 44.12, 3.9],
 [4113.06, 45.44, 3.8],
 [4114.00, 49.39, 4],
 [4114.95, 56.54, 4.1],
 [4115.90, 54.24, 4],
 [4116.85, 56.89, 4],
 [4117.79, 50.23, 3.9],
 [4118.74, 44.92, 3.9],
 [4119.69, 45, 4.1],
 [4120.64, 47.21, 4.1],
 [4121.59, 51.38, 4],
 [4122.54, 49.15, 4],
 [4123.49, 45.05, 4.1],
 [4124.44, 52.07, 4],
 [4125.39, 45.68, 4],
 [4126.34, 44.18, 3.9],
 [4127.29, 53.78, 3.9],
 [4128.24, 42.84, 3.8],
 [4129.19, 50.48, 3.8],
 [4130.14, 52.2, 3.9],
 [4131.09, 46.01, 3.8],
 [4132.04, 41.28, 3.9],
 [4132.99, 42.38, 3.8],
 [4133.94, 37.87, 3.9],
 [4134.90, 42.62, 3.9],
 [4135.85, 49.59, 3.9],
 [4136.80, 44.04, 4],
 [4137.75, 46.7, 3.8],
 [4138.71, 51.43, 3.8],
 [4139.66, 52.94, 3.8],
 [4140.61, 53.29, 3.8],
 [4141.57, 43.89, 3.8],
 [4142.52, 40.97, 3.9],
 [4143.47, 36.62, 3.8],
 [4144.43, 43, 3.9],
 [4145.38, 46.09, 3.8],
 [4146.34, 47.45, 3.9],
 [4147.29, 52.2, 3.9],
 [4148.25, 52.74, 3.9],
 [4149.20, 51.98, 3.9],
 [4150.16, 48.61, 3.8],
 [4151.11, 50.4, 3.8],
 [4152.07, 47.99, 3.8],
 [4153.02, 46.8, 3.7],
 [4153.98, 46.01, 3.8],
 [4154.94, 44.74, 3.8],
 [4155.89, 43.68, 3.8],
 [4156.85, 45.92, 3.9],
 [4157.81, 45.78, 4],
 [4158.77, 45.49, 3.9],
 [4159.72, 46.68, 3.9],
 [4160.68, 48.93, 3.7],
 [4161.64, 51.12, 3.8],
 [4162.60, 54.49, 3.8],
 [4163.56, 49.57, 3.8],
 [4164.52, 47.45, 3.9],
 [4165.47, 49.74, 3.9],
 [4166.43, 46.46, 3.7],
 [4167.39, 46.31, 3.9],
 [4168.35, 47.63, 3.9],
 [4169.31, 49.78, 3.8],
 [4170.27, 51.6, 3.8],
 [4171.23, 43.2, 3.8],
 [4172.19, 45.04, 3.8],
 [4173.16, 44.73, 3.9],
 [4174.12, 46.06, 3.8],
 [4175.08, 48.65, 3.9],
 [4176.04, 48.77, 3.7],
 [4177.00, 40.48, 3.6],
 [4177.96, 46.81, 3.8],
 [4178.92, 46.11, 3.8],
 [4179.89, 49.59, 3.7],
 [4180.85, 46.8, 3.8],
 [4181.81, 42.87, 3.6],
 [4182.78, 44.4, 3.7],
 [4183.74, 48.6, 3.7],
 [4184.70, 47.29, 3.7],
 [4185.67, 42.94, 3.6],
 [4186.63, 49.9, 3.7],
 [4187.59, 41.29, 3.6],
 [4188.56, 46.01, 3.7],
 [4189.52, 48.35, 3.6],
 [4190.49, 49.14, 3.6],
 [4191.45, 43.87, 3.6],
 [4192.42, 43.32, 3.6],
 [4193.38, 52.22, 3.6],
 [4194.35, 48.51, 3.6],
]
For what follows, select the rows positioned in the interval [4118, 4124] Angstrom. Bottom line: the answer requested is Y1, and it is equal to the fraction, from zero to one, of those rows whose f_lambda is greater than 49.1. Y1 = 0.33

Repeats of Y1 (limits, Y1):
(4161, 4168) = 0.57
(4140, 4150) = 0.40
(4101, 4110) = 0.00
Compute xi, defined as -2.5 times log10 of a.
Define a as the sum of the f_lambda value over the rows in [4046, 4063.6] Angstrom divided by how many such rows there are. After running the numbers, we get -4.12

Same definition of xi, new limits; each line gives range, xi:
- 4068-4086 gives -4.12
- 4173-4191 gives -4.16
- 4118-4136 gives -4.17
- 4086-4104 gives -4.05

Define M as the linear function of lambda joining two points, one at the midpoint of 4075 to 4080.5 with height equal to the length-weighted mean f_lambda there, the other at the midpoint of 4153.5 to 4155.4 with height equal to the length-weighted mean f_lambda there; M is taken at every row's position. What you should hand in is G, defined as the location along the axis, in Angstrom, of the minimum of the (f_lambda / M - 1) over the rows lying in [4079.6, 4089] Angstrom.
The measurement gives 4083.80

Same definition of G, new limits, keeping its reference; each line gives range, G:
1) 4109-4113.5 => 4112.11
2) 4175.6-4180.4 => 4177.00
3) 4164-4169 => 4167.39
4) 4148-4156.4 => 4155.89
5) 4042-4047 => 4045.43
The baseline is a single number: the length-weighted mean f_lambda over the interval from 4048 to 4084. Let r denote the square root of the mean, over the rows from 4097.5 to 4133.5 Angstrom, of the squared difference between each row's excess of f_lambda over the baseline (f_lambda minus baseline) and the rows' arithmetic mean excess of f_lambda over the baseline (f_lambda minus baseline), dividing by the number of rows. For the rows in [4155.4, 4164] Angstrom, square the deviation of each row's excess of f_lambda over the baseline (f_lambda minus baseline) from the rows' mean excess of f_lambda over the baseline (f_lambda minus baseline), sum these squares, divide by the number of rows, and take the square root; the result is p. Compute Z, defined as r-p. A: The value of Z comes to 4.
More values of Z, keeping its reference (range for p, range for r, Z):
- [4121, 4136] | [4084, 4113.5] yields 2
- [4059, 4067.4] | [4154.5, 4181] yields -3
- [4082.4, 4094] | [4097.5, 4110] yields 3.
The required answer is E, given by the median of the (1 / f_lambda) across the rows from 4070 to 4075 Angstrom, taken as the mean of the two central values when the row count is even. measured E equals 0.0218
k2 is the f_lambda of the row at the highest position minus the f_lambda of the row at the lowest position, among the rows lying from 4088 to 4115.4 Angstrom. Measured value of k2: 8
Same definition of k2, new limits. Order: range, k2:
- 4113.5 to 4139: 2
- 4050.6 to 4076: -2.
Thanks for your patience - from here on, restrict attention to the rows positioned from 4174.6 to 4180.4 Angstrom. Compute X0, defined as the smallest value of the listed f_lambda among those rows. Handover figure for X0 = 40.48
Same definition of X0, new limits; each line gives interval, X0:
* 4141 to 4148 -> 36.62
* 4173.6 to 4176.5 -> 46.06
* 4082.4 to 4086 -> 40.23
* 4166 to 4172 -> 43.2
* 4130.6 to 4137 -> 37.87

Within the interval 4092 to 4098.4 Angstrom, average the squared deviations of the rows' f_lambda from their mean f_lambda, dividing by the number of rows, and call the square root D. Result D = 3.3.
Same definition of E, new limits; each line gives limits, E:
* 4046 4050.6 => 0.0219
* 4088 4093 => 0.0229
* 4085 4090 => 0.0216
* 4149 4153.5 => 0.0206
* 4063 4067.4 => 0.0240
